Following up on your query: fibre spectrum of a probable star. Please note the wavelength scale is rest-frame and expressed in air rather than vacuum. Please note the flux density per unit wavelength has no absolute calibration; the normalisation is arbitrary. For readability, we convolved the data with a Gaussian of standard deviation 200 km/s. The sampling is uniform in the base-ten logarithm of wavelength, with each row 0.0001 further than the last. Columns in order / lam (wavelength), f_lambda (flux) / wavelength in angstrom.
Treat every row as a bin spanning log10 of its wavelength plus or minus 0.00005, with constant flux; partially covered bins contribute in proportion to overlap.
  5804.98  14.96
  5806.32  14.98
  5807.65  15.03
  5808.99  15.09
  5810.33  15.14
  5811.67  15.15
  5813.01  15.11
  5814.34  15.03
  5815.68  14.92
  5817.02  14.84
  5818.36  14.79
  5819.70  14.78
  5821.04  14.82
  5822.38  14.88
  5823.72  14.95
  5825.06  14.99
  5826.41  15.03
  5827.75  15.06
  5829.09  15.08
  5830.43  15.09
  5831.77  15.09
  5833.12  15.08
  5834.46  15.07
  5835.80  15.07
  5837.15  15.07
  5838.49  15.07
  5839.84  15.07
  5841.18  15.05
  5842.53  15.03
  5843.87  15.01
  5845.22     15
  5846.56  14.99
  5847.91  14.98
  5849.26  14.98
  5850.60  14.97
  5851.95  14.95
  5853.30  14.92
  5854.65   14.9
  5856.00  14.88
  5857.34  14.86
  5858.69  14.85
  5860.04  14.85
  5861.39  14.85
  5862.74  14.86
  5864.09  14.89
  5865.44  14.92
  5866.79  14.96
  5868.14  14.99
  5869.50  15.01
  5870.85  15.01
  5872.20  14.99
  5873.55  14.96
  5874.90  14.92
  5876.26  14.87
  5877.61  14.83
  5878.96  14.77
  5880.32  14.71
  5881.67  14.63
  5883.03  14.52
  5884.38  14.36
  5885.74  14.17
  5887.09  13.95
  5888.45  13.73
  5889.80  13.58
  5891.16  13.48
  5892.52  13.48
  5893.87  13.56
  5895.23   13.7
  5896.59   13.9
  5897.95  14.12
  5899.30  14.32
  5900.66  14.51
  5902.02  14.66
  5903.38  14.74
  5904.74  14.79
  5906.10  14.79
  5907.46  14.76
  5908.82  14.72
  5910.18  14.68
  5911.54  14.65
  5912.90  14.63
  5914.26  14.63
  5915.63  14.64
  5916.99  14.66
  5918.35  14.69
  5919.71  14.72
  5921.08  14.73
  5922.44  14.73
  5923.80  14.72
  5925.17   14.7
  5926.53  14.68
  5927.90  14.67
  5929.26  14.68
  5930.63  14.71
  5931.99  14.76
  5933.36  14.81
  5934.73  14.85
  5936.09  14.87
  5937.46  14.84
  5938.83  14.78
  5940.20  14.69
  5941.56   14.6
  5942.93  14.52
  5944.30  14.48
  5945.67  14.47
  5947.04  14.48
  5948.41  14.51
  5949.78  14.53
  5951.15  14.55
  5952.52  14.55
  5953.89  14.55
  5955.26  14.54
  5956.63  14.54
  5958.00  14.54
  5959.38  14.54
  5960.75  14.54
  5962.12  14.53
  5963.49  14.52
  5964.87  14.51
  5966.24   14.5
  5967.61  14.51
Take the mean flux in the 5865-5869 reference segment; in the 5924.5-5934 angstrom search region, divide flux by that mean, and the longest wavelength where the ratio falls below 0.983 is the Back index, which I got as 5929.26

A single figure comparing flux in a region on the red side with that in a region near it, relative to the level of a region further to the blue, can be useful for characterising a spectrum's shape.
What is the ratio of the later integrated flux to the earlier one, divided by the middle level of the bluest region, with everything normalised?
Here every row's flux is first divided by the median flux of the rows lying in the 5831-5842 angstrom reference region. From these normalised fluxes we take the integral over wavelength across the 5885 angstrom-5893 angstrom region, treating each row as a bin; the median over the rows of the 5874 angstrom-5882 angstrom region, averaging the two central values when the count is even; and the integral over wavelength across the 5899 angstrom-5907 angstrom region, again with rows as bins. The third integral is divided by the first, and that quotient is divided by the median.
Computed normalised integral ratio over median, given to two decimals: 1.09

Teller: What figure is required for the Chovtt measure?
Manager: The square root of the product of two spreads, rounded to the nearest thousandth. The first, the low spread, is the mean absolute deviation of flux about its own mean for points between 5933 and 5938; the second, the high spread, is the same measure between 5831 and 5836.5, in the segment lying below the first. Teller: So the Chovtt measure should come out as 0.011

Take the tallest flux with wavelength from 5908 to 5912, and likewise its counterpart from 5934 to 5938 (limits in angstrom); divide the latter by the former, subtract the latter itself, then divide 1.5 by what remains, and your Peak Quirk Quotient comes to -0.108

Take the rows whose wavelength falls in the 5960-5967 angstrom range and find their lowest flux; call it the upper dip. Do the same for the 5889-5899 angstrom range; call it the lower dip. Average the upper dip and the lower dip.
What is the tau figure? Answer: 14.0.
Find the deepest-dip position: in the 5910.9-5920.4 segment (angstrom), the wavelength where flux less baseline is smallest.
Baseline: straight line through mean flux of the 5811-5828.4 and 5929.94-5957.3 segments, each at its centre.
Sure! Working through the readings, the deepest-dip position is 5912.90 angstrom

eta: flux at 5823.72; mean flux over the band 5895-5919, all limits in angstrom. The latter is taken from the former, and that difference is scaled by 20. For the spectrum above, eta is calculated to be 8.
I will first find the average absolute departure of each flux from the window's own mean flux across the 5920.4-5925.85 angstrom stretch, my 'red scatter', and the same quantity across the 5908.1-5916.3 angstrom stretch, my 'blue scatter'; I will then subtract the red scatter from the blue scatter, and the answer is 0.02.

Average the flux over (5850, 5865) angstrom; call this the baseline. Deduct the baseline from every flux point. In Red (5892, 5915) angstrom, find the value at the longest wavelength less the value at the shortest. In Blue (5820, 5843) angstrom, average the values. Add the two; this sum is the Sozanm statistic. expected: 1.3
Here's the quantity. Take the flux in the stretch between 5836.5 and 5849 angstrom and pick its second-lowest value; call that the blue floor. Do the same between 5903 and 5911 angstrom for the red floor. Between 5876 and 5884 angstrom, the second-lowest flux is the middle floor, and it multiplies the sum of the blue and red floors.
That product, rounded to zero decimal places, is 435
